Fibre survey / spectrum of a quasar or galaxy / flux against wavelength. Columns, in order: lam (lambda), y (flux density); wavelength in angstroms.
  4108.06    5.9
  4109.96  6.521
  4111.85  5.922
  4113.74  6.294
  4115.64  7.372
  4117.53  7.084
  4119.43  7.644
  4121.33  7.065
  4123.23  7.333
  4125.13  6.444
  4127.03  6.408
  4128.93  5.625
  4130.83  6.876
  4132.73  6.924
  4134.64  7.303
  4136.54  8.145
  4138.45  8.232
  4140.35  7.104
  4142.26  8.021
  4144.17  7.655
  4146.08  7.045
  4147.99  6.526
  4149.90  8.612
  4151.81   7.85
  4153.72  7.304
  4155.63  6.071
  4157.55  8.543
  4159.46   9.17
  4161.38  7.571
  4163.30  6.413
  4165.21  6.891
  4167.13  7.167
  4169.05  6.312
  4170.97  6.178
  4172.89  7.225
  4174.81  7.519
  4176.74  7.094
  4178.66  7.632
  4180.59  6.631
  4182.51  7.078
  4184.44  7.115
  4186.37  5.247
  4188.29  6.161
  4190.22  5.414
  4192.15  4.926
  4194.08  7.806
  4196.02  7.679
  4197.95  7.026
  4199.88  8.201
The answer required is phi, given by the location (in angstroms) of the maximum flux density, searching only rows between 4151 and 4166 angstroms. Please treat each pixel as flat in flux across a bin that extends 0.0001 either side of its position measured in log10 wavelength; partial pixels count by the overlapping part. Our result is 4159.46 angstroms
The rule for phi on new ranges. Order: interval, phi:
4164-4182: 4178.66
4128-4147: 4138.45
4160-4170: 4161.38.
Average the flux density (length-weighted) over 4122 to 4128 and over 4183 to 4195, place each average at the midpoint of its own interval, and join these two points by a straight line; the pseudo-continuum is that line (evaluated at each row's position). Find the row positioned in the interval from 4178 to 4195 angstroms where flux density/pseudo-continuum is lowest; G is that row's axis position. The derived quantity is 4192.15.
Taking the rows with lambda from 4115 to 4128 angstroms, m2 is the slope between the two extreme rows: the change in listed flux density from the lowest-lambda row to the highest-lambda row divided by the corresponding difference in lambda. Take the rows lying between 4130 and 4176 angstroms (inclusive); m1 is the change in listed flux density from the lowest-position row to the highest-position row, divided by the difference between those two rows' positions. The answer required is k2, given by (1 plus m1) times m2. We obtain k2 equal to -0.09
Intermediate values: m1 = 0.0146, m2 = -0.08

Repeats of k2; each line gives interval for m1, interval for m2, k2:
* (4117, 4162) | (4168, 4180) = 0.14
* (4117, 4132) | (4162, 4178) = 0.05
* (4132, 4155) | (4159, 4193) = -0.13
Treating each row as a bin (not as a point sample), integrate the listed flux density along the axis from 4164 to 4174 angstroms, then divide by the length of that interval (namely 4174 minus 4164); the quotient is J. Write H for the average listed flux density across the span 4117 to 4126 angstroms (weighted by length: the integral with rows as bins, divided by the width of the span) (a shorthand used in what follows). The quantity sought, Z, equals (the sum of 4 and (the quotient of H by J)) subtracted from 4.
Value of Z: -1.05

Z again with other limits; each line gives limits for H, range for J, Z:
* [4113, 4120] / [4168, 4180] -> -1.02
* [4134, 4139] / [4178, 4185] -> -1.11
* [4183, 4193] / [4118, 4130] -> -0.86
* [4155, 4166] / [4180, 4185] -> -1.08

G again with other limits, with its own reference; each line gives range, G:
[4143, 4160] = 4155.63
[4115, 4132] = 4128.93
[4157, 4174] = 4170.97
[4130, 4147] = 4130.83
